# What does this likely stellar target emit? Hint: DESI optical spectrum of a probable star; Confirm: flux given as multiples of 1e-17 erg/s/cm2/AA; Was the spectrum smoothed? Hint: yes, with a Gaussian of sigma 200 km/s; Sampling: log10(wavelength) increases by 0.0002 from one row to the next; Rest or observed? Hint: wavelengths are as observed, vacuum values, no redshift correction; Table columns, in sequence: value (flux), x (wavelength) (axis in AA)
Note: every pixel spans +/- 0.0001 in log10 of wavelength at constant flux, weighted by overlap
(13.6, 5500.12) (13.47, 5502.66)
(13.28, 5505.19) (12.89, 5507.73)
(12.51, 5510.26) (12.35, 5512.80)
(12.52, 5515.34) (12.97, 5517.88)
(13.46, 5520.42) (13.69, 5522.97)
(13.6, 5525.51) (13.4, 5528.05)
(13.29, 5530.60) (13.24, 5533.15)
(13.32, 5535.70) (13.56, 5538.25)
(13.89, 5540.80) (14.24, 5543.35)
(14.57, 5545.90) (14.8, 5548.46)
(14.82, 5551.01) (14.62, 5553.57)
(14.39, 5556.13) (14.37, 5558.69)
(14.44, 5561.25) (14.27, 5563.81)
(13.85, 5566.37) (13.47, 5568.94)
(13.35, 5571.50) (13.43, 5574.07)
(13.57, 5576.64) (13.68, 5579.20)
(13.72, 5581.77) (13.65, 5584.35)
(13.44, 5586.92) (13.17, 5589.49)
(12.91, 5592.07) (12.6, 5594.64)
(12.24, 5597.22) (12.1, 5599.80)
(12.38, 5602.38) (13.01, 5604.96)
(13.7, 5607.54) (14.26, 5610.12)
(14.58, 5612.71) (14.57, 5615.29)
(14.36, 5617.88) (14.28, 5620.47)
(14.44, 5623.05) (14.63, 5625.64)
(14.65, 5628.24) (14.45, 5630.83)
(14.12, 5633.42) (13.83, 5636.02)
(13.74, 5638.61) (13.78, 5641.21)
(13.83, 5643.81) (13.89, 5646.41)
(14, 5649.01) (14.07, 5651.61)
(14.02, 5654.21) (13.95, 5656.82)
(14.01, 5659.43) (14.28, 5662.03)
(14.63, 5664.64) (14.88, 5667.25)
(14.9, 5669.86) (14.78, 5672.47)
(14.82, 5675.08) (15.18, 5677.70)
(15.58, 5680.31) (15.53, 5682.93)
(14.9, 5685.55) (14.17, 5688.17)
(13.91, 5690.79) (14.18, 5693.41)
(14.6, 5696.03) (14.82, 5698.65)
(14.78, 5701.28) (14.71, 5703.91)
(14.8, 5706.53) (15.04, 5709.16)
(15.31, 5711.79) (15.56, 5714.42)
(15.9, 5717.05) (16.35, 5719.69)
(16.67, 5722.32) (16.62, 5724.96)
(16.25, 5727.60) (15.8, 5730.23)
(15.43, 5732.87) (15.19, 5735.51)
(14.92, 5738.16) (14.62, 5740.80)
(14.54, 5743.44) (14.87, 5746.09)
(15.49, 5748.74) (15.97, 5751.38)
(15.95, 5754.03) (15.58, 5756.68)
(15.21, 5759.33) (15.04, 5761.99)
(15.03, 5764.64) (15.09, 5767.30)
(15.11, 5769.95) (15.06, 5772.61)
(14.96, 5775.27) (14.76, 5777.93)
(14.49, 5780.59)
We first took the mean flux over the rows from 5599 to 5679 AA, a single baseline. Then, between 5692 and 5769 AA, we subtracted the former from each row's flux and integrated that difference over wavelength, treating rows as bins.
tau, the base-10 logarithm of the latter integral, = 1.96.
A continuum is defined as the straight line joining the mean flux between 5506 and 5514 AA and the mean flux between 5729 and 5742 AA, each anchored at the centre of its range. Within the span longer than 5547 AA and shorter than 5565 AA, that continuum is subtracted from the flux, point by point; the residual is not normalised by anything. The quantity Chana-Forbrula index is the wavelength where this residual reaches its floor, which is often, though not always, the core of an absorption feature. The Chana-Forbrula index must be 5563.81 AA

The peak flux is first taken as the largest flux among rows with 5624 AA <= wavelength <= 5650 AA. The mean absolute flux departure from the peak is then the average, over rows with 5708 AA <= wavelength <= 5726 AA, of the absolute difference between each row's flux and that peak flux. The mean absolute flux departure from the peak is 1.3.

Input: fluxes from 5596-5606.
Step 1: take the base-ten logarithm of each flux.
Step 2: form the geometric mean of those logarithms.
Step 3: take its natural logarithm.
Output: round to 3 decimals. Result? 0.090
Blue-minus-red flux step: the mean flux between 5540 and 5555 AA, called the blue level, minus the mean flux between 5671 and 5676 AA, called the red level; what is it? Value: -0.3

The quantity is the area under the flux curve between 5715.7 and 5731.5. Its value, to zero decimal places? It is 257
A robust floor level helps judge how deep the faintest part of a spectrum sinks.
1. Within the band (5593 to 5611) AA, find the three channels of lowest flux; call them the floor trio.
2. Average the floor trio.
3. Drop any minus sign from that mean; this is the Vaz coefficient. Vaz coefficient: 12.2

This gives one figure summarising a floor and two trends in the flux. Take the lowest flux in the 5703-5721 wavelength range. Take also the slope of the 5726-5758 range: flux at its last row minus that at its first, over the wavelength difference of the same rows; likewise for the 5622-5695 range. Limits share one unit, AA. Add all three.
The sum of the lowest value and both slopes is 14.7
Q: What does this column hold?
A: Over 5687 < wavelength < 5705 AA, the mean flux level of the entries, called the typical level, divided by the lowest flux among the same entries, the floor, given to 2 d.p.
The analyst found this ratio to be 1.04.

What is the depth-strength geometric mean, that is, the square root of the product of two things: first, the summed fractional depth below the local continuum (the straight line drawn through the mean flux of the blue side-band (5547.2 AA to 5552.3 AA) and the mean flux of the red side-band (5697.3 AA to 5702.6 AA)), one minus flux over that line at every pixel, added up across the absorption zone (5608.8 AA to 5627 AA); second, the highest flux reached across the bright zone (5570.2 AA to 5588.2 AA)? 1.5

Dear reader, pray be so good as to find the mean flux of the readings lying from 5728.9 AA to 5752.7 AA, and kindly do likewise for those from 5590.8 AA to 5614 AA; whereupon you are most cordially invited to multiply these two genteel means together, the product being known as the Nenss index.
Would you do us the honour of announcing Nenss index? 199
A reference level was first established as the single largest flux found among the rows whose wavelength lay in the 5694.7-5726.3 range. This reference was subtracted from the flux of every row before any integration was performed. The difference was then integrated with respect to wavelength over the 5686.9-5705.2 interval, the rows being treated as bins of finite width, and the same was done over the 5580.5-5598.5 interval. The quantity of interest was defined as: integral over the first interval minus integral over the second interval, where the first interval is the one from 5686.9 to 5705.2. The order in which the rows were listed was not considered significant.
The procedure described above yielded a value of 24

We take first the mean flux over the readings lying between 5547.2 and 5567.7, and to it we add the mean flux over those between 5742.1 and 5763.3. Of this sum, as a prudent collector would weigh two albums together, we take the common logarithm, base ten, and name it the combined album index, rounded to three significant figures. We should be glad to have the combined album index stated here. 1.47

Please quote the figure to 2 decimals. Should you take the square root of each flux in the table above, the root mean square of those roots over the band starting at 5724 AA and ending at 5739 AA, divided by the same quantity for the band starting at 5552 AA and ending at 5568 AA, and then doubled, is 2.09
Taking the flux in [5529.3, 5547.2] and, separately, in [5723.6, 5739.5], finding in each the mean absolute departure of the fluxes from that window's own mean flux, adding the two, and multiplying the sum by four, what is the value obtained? 3.81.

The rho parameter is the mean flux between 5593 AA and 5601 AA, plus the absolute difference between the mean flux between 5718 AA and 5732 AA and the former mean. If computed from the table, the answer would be 16.3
